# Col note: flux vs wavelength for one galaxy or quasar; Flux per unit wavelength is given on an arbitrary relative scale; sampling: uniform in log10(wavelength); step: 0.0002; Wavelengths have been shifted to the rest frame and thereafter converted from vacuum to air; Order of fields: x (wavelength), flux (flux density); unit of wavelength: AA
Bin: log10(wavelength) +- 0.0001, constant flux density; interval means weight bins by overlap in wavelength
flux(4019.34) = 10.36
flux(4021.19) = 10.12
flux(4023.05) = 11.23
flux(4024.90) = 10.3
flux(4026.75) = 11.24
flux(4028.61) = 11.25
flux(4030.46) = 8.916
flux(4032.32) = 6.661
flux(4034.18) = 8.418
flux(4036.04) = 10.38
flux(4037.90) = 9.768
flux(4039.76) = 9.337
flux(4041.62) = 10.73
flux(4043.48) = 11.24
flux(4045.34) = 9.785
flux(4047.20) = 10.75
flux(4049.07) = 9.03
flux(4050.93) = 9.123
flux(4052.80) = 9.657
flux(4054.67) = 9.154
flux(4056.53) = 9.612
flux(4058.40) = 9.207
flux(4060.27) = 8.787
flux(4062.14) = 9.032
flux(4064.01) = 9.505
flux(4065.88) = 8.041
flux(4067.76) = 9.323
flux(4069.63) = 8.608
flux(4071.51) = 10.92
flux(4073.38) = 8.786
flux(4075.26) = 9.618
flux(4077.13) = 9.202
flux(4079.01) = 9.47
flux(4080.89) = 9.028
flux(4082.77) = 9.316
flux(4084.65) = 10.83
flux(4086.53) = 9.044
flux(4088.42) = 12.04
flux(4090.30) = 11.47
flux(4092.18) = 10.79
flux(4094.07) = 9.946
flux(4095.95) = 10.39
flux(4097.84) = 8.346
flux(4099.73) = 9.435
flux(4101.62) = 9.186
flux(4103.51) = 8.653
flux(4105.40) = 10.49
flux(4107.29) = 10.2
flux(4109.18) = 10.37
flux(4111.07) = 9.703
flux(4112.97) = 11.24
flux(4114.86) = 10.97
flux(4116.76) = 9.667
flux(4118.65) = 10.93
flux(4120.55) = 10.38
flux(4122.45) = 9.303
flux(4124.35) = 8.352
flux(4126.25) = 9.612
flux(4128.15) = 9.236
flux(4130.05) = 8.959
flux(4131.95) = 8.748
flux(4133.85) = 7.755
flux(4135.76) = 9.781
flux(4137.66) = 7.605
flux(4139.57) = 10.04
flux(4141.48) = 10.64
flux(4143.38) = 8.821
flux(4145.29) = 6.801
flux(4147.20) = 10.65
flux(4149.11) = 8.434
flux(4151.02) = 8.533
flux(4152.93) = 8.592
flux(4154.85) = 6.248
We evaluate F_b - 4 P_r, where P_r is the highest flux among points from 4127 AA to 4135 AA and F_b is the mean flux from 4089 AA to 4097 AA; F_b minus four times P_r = -26.3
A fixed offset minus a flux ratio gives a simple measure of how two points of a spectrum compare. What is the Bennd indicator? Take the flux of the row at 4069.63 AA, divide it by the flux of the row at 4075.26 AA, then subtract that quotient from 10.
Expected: 9.11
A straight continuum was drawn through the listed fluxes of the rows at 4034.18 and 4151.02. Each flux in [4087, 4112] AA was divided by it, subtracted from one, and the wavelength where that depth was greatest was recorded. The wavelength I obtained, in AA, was 4097.84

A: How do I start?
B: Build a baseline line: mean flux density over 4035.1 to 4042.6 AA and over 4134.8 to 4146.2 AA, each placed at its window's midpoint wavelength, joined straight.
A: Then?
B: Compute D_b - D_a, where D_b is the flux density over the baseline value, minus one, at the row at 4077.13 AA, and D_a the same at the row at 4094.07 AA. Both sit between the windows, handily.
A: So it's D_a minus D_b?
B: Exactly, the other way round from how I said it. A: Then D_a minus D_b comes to 0.10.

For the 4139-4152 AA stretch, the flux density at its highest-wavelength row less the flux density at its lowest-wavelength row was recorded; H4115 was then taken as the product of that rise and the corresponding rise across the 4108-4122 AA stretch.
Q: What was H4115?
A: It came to 0.0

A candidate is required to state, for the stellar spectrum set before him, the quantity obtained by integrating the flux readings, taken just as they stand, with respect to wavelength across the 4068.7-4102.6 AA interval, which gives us 332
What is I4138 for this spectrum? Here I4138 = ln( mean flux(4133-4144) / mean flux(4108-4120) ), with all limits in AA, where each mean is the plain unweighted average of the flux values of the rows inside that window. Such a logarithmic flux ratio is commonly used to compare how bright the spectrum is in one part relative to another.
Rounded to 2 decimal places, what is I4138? -0.14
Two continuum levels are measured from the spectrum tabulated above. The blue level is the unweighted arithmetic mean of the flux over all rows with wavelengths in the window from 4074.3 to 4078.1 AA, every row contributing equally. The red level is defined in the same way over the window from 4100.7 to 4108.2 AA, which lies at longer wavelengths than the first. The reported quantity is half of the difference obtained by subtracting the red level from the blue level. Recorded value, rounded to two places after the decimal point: -0.11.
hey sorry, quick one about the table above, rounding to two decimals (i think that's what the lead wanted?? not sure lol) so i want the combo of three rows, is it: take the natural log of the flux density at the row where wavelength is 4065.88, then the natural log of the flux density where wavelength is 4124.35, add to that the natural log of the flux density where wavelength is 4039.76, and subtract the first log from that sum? 2.27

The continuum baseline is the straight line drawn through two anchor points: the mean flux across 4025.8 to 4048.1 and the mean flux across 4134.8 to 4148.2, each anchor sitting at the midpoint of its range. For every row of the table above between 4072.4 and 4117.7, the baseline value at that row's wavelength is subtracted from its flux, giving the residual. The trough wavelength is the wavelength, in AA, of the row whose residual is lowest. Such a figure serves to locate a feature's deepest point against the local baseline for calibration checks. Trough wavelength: 4097.84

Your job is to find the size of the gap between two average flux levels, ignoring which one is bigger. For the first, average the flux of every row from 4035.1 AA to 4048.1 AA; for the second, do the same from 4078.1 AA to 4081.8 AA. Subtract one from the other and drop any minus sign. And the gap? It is 1.04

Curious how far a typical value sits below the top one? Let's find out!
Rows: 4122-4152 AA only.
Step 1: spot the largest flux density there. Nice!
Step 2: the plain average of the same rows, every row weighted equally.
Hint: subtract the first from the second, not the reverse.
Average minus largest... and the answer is -1.70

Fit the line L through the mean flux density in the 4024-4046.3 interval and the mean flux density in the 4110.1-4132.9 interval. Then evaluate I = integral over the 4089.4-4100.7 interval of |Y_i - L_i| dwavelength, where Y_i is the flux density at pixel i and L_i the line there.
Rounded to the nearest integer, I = 10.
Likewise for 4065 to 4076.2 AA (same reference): 11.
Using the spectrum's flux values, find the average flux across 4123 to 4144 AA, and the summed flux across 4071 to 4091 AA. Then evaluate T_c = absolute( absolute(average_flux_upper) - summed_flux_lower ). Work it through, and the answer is 101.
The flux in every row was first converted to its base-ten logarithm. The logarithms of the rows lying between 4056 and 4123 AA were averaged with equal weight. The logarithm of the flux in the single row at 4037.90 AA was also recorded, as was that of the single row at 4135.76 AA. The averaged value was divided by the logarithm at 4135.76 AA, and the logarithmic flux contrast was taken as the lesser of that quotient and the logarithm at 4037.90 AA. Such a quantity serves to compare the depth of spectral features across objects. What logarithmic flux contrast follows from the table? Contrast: 0.99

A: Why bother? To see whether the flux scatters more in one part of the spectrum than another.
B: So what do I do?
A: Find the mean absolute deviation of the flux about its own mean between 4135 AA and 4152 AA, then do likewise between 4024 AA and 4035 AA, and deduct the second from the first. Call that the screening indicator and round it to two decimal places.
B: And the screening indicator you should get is -0.36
